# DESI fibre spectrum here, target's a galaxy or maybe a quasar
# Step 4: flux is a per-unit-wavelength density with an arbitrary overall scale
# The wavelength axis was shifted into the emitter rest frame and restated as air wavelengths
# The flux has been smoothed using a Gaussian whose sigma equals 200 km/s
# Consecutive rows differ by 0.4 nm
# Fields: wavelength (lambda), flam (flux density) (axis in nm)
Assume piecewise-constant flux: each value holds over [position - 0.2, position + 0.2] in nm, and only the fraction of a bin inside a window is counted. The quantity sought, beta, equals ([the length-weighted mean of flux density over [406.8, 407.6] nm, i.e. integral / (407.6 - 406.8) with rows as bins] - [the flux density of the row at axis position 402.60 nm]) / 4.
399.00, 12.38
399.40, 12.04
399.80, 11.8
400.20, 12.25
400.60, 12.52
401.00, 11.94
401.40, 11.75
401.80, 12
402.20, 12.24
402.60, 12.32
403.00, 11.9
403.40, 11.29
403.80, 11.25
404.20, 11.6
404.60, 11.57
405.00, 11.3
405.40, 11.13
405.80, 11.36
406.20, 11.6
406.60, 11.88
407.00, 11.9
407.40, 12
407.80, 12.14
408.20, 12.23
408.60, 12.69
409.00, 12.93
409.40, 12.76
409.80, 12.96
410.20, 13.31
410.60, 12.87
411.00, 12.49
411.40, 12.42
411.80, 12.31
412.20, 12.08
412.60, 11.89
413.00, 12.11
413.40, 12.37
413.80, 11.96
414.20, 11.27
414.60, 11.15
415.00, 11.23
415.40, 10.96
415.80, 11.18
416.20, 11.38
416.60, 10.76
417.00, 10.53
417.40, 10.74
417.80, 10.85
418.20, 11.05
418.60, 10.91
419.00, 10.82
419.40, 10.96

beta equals -0.09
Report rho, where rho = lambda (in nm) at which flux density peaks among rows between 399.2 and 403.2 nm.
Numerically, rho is 400.60 nm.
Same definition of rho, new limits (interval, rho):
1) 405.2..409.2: 409.00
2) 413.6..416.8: 413.80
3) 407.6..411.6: 410.20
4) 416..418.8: 416.20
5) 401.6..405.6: 402.60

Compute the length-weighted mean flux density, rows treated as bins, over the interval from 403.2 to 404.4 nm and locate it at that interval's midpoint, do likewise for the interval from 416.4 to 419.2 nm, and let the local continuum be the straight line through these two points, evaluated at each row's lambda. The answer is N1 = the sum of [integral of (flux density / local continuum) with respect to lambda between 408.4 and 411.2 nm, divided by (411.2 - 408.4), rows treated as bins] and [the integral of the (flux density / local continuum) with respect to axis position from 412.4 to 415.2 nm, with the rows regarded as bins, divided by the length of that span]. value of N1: 2.22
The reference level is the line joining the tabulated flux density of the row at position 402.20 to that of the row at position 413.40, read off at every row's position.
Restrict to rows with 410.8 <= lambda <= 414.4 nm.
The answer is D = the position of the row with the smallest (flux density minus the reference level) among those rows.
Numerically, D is 414.20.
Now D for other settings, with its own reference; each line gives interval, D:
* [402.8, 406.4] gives 405.40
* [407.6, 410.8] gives 407.80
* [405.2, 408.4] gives 405.40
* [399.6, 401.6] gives 401.40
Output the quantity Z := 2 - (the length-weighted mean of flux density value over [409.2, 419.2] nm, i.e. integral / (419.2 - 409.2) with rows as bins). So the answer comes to -9.7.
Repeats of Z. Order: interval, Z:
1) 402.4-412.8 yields -10.1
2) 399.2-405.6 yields -9.8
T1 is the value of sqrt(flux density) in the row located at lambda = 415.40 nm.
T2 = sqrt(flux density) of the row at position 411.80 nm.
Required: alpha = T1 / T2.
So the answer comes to 0.94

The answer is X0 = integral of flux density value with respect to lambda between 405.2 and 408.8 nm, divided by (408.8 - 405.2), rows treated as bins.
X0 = 11.9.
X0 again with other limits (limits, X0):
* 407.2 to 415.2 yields 12.3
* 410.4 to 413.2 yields 12.3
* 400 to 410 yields 12.0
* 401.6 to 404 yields 11.8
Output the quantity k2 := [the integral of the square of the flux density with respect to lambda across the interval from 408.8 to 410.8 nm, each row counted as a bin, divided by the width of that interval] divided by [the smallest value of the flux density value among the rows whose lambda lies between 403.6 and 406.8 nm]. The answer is 15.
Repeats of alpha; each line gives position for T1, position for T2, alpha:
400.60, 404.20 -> 1.04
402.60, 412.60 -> 1.02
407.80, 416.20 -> 1.03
